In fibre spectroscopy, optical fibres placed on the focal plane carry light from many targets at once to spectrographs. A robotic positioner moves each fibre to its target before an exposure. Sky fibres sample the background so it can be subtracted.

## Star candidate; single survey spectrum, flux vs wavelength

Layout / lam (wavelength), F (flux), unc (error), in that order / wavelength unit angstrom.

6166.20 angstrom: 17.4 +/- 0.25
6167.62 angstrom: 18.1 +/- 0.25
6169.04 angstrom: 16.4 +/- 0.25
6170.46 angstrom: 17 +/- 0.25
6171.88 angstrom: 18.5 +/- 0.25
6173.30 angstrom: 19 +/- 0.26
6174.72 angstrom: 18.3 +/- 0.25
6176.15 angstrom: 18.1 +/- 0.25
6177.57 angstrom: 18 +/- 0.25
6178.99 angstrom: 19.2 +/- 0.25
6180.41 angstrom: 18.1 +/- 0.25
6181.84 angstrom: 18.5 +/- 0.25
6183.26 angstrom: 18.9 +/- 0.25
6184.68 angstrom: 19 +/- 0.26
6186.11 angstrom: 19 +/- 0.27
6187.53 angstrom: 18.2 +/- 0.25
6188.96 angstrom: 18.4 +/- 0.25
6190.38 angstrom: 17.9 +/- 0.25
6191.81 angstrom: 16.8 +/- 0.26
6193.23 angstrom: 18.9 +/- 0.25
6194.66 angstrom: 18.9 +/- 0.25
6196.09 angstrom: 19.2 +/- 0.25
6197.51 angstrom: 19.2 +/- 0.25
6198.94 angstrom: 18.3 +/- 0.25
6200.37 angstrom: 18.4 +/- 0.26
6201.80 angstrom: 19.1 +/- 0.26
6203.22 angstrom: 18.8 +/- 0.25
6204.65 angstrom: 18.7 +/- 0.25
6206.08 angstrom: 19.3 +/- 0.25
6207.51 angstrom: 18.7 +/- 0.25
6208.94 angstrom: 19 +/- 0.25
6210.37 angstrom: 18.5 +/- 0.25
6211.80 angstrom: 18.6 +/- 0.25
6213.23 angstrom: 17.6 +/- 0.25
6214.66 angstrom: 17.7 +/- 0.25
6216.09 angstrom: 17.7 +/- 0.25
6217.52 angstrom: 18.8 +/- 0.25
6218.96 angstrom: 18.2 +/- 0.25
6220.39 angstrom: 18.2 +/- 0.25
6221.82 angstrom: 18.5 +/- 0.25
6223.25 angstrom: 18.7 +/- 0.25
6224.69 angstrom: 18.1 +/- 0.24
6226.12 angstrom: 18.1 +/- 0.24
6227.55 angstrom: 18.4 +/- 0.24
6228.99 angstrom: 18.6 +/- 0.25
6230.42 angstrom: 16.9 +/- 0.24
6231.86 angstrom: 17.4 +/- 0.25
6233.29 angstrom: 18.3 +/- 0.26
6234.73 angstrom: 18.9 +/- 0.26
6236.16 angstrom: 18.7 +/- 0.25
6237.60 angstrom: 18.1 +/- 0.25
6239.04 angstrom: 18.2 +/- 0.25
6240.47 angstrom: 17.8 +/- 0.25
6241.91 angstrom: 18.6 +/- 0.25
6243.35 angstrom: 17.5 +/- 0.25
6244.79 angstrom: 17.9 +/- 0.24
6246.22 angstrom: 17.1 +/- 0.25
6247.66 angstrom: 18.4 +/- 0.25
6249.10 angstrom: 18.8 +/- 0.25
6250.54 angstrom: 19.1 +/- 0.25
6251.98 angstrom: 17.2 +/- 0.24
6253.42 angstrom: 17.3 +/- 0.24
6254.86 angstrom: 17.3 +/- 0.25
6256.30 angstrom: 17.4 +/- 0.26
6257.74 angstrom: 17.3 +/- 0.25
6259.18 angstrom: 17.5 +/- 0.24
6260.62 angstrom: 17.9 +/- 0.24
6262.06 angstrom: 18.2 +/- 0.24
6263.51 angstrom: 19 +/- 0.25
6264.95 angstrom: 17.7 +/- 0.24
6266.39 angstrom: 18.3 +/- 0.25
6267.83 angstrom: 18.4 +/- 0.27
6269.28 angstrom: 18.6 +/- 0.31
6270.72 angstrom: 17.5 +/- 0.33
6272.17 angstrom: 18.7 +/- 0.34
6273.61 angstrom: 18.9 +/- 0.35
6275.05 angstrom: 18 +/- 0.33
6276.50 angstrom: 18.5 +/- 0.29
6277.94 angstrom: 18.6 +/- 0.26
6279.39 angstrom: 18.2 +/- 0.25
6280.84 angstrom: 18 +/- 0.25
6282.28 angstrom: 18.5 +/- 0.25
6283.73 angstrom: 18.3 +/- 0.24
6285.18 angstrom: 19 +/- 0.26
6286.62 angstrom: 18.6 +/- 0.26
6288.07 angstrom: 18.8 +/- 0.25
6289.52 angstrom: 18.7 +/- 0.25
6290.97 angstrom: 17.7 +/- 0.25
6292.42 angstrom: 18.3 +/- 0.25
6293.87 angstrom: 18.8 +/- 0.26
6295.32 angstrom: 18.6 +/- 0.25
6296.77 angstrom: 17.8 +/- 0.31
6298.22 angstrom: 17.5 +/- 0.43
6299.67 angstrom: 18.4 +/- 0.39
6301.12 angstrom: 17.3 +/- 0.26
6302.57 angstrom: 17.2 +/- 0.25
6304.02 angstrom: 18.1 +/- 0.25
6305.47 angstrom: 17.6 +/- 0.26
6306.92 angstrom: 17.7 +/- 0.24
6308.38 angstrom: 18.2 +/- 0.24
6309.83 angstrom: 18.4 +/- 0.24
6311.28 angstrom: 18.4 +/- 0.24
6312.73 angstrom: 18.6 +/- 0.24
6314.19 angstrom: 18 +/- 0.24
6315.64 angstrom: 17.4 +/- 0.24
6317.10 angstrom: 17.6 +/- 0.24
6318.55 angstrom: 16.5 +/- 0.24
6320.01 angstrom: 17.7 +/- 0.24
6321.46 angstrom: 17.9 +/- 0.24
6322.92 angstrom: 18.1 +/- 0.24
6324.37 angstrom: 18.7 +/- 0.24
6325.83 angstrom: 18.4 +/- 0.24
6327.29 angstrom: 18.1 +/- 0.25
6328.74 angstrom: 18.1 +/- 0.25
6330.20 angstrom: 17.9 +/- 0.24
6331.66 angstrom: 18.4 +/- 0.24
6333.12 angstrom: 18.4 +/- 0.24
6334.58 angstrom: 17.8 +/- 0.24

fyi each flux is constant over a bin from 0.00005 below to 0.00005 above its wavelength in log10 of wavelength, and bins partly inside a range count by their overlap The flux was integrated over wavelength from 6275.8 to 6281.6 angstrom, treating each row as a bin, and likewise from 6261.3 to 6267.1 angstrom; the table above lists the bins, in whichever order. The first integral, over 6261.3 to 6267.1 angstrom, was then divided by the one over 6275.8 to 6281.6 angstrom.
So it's 1.00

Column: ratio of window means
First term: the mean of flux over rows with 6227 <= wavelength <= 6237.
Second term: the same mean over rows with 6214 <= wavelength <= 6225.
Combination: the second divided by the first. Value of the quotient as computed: 1.00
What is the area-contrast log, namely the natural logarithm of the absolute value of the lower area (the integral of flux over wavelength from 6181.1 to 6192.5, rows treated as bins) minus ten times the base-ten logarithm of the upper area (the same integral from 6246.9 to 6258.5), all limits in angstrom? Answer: 5.22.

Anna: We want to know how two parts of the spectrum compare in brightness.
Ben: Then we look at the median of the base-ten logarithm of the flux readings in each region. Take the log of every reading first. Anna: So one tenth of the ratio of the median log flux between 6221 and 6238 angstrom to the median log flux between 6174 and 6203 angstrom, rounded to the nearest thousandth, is 0.100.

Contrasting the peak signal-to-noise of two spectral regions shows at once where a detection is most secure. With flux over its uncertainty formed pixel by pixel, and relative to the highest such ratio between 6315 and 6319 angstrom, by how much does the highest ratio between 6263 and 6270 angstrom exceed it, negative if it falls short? 2.7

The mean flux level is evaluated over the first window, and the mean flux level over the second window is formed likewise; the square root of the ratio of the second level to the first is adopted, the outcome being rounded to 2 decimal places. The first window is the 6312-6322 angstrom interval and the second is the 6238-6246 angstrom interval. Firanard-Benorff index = 1.01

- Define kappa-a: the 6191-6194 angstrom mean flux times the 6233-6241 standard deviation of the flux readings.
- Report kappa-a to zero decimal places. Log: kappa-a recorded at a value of 7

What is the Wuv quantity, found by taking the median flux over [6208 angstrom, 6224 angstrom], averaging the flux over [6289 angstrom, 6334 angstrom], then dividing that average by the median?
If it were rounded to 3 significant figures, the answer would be 0.974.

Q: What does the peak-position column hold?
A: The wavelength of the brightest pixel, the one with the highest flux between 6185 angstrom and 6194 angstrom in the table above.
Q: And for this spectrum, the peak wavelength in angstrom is 6186.11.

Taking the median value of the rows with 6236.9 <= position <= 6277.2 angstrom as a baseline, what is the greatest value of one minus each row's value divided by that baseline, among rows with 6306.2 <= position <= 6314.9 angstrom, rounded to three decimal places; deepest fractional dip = 0.019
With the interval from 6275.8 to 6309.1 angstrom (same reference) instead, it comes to 0.047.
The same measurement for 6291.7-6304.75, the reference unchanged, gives 0.047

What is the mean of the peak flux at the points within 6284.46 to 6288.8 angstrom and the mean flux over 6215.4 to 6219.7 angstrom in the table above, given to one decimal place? 18.6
